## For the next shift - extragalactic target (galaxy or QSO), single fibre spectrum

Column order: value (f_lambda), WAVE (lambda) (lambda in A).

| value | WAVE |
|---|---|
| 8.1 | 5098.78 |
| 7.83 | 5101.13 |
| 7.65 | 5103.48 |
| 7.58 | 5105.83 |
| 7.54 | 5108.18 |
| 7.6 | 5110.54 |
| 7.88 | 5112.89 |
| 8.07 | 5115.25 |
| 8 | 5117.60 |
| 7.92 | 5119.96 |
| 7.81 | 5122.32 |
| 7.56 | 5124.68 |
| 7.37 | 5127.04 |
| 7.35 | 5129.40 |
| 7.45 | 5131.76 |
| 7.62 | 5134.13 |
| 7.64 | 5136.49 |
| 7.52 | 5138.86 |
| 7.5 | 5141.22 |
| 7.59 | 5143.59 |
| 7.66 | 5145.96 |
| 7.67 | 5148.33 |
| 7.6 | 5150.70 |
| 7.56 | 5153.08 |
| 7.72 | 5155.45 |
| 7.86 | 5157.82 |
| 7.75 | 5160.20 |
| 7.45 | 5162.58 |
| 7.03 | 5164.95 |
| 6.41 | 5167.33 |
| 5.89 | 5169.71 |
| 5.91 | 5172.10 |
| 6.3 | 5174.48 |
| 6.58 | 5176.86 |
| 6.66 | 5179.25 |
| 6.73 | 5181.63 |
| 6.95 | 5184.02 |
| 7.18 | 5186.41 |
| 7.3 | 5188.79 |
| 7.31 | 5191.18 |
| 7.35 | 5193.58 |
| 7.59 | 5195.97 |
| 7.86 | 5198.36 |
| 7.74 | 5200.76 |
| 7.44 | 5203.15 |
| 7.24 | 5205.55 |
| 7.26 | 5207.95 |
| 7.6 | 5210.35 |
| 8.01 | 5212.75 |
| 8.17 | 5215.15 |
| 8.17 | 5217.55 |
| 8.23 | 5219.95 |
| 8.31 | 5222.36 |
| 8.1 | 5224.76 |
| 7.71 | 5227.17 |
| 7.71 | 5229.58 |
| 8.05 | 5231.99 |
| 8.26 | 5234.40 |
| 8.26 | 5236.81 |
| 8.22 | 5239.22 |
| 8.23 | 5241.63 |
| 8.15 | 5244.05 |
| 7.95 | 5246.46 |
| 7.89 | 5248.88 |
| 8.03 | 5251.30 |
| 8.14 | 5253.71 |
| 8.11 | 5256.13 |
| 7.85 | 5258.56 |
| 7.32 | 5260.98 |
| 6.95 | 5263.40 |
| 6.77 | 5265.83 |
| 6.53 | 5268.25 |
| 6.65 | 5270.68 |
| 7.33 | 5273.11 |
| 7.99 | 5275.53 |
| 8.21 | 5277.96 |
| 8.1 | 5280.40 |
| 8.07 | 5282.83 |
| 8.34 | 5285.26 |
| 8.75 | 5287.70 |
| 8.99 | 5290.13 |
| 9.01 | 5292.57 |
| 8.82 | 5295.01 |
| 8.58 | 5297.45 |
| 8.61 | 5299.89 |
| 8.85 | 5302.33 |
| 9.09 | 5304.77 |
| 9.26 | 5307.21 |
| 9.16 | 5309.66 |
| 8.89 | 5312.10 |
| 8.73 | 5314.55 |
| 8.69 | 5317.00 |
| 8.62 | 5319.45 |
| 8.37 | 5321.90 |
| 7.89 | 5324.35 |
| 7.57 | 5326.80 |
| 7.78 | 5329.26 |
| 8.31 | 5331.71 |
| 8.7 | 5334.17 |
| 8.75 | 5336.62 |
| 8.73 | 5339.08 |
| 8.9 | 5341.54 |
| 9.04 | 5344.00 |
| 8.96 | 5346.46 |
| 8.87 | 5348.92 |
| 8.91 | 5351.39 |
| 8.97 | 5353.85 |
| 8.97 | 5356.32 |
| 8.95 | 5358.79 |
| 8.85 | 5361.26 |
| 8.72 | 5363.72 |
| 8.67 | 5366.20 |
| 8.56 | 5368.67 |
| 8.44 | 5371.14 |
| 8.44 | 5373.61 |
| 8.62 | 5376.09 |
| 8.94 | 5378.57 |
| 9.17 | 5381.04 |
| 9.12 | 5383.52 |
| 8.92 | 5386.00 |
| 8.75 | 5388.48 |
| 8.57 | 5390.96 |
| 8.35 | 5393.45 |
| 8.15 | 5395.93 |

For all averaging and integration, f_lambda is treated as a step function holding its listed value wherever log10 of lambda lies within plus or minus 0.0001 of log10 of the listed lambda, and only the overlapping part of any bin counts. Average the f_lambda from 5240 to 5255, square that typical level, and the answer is 65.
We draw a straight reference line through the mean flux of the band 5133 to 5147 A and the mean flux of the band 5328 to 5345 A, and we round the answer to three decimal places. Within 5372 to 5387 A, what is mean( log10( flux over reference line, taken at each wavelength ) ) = 0.002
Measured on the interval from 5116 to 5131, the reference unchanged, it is 0.009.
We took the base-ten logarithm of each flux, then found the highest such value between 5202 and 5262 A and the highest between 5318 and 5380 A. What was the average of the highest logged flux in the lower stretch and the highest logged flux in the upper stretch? 0.938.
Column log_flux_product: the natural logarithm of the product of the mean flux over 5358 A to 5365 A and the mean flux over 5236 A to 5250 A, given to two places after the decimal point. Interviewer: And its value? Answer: 4.27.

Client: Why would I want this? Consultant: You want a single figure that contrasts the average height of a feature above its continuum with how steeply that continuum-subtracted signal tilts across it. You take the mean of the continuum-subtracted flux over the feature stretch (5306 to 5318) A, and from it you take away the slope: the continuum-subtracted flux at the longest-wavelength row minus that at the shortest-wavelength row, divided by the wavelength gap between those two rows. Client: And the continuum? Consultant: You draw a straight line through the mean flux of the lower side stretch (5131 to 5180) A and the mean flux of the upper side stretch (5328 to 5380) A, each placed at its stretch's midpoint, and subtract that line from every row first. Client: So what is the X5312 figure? 0.6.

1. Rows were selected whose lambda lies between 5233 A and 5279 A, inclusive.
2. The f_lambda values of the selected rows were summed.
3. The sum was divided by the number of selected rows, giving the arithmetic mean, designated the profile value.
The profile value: 7.73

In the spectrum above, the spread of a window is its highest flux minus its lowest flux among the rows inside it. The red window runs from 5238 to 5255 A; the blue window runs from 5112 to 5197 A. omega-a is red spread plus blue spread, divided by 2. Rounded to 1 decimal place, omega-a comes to 1.3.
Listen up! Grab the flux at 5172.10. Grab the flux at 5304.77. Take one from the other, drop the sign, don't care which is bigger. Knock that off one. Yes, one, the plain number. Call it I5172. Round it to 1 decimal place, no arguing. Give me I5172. -2.2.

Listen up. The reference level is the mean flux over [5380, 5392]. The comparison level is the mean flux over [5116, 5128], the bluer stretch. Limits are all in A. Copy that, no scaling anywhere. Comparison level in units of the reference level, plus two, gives 2.87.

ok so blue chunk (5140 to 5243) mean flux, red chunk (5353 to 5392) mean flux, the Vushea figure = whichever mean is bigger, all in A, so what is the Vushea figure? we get 8.79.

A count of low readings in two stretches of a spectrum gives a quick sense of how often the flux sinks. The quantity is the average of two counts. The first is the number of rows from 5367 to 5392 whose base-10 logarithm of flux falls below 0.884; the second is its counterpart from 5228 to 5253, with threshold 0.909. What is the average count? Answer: 2.5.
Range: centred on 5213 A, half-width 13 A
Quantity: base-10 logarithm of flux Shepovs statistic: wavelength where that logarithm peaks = 5222.36 A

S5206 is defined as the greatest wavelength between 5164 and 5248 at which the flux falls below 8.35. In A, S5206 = 5246.46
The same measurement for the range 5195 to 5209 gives 5207.95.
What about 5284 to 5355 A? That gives 5331.71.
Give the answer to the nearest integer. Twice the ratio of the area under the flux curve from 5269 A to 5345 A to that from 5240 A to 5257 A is 9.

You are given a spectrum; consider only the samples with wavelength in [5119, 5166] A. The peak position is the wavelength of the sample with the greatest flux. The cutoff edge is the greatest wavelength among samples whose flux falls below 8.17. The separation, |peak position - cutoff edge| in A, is 45.0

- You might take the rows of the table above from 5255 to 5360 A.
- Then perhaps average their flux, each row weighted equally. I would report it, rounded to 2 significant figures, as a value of 8.4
